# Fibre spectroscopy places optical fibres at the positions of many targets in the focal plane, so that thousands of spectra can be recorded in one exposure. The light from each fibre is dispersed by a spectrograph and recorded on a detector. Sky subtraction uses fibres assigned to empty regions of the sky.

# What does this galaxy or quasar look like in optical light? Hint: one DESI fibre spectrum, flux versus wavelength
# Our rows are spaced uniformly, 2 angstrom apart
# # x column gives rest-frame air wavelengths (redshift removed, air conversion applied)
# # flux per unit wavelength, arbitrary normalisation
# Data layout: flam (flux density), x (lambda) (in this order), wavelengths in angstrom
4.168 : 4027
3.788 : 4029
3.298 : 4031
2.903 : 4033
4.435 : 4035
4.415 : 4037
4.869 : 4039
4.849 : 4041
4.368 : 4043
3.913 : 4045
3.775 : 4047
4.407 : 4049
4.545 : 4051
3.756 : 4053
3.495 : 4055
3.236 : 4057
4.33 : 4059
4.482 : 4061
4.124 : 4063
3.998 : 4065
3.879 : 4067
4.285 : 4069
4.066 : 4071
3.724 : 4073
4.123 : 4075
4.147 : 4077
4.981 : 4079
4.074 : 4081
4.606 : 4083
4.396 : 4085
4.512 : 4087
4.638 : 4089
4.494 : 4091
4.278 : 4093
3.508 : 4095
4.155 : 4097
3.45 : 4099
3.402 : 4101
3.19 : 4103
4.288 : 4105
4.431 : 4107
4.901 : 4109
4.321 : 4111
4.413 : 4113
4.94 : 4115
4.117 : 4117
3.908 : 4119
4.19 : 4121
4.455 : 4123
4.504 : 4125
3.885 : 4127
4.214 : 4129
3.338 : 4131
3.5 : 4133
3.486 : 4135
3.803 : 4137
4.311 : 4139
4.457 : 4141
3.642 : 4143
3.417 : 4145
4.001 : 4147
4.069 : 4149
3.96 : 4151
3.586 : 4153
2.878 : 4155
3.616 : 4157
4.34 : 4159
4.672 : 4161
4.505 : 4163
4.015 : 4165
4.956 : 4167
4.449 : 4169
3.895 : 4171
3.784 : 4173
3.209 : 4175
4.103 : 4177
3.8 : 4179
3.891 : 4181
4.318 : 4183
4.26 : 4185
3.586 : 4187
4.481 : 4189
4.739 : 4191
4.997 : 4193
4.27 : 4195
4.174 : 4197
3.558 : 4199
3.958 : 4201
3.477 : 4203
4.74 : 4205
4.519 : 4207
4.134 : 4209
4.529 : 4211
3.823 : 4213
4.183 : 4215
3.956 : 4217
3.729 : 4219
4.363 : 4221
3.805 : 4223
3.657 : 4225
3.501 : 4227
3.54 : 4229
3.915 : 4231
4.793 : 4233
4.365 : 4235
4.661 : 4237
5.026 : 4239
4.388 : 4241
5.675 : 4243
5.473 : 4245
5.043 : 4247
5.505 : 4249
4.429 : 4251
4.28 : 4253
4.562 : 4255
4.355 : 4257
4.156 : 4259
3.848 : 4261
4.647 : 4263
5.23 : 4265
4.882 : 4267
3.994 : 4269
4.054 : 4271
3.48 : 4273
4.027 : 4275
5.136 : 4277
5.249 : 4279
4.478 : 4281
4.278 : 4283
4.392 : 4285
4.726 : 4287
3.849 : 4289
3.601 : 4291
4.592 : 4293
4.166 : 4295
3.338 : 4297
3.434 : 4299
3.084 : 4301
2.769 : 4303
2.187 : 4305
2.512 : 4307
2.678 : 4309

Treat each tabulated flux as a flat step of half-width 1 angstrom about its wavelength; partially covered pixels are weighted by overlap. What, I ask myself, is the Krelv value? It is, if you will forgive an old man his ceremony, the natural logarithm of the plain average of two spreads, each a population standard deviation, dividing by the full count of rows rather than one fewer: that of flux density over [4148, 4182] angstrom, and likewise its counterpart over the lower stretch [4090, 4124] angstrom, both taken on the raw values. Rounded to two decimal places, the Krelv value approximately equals -0.70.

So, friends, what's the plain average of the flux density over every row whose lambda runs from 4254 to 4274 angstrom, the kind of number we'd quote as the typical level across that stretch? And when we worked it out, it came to 4.32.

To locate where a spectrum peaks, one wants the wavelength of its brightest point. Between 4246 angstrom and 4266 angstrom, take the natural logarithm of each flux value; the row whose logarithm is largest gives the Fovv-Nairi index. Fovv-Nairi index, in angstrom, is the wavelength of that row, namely 4249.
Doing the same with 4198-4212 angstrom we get 4205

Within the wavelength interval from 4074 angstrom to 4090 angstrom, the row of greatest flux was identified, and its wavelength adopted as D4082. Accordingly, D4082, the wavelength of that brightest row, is 4079 angstrom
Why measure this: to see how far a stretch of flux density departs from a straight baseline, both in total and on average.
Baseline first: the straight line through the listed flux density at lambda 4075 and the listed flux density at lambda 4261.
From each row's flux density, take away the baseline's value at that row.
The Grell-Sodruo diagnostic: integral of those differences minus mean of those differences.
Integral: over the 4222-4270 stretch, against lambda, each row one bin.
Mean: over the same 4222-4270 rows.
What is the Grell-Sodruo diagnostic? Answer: 29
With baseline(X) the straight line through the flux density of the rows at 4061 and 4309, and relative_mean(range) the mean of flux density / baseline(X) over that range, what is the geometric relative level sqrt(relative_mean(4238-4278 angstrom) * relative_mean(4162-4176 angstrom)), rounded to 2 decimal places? 1.30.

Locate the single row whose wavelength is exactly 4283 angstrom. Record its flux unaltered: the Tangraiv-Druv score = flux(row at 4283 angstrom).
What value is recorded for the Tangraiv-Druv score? 4.278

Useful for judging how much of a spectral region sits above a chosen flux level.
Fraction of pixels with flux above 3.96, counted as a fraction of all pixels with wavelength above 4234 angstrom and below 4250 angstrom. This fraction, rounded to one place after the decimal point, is 1.0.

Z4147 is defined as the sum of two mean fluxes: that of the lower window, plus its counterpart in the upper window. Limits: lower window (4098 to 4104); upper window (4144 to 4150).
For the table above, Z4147 7.2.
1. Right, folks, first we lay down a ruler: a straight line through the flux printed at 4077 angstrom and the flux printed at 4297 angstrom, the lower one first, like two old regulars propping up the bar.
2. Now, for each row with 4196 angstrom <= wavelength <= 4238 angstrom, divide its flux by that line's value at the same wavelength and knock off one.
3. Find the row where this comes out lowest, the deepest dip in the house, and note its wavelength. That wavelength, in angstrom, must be 4203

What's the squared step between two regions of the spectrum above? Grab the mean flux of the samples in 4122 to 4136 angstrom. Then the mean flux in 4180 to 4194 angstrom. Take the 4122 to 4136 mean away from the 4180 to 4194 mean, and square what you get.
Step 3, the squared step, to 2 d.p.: 0.17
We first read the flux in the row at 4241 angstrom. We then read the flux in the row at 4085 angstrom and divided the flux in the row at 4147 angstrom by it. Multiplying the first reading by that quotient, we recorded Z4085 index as 4.0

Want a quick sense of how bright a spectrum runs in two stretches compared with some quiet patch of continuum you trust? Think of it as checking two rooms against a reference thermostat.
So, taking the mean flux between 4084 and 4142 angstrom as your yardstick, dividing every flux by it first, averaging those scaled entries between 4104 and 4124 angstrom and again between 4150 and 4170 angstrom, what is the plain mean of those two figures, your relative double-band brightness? 1.03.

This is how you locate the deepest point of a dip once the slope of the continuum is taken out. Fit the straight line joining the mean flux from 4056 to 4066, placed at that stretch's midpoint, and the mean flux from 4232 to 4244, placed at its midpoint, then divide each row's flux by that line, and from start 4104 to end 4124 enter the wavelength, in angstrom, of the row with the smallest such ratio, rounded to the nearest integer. 4119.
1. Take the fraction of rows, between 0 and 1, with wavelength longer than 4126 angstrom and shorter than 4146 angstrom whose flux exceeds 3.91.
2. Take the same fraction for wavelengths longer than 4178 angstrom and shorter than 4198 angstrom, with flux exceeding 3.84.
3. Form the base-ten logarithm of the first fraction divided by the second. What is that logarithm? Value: -0.43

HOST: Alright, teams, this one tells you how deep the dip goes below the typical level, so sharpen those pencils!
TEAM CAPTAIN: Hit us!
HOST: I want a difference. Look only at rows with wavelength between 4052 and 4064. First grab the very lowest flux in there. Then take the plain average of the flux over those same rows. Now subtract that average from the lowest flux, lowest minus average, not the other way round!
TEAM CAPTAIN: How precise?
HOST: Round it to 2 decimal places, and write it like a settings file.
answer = -0.67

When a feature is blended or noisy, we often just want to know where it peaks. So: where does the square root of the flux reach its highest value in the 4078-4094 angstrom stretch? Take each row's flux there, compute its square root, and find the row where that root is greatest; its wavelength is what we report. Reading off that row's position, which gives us 4079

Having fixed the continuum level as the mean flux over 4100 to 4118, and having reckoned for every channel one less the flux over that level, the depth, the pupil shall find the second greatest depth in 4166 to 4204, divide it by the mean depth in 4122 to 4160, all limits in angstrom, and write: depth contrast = 2.1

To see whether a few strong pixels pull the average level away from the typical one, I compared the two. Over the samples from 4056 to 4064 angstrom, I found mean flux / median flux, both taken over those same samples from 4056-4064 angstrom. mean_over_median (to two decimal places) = 0.96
